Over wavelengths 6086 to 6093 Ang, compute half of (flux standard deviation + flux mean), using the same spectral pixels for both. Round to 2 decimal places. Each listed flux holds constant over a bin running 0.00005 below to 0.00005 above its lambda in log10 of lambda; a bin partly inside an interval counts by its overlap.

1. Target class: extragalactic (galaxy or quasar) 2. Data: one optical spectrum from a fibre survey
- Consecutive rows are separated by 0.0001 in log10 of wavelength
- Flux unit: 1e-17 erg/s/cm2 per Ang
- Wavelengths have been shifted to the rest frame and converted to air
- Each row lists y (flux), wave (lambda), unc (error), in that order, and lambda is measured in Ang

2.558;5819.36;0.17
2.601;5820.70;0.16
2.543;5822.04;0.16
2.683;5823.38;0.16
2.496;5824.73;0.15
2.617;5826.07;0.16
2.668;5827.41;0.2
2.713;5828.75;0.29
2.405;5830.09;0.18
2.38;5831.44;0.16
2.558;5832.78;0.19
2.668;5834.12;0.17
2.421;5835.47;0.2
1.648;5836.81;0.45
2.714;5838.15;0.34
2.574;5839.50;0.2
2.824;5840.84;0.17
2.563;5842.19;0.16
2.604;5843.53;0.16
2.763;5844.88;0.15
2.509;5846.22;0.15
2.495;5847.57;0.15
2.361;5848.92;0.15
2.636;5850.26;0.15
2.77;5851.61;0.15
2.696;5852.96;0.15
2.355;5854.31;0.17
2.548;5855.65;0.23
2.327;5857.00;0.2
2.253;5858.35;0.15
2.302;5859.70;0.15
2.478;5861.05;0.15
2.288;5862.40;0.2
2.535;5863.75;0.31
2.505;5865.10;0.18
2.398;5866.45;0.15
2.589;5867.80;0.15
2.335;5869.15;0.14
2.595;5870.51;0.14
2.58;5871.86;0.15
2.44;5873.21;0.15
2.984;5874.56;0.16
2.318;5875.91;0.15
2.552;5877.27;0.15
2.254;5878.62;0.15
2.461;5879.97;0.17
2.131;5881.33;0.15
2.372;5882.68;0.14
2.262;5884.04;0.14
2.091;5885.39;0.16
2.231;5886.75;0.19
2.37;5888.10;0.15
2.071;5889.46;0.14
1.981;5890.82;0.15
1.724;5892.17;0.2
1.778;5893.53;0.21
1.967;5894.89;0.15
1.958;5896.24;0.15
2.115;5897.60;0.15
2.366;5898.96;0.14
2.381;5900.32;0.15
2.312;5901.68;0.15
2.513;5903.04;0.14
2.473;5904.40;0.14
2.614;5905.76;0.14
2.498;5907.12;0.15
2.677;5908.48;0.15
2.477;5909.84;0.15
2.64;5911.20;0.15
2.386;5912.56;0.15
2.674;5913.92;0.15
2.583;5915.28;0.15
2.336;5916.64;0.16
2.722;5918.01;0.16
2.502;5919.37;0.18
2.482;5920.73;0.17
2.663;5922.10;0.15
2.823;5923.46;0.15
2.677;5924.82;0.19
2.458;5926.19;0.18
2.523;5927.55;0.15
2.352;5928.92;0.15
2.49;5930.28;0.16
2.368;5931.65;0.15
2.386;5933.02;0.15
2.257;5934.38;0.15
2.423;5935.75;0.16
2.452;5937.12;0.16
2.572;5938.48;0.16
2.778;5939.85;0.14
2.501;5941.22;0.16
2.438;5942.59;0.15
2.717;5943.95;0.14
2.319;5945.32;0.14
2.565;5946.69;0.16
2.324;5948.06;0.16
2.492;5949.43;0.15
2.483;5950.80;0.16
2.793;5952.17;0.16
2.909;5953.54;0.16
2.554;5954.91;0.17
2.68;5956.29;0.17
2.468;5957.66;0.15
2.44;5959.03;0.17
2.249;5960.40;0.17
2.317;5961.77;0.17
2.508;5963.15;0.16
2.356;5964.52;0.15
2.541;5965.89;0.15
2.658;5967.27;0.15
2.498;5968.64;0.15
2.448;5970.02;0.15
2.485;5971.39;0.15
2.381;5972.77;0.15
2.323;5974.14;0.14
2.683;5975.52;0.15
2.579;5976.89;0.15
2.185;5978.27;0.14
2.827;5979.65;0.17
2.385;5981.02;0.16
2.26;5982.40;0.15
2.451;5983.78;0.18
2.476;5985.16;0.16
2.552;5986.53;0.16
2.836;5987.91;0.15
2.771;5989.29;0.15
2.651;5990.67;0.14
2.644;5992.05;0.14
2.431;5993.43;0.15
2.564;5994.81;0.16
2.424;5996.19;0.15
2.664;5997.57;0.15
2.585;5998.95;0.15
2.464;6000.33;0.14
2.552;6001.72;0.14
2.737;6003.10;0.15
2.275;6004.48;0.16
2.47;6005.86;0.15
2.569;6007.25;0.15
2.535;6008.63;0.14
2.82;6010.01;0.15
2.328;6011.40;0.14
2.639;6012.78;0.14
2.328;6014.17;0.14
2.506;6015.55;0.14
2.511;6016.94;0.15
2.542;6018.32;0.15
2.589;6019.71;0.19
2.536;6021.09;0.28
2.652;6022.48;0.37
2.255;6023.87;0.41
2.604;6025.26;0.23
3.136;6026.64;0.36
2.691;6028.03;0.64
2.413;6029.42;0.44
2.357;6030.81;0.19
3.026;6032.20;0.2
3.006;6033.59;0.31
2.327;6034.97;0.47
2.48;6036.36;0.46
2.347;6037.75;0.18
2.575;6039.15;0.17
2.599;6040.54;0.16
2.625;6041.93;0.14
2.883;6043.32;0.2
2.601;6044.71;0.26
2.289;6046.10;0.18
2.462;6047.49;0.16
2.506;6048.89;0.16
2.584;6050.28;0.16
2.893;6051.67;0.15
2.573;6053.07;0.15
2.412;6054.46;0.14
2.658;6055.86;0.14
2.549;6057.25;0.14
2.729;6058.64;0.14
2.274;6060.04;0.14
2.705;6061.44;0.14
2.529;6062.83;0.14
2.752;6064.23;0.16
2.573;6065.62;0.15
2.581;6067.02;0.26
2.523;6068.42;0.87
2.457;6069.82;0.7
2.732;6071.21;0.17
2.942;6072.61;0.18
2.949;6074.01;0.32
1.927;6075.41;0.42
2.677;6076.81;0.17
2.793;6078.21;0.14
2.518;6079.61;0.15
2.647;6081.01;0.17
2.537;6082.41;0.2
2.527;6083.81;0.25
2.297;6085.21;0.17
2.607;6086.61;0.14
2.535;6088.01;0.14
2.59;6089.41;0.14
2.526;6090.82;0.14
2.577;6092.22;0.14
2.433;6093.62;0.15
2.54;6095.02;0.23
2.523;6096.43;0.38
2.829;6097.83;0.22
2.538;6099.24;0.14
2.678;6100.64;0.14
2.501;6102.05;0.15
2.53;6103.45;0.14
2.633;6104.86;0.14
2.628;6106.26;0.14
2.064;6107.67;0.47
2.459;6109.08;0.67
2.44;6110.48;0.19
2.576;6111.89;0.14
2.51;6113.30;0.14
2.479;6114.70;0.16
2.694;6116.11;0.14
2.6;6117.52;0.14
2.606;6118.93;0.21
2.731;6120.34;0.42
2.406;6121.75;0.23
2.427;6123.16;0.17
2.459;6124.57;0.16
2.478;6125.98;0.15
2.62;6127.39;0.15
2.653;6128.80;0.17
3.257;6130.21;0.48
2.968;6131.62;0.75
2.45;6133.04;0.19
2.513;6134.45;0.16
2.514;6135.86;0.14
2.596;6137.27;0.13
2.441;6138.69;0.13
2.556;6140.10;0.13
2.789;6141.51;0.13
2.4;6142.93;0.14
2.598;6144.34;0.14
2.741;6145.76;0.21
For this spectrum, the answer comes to 1.30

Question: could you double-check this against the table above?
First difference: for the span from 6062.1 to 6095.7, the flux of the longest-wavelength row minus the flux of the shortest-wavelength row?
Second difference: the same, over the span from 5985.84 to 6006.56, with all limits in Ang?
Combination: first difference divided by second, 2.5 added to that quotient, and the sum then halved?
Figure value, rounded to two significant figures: 1.2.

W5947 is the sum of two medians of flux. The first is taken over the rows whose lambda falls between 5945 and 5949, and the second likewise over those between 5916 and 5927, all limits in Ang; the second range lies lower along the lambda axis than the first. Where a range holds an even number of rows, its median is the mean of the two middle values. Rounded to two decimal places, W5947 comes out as 4.91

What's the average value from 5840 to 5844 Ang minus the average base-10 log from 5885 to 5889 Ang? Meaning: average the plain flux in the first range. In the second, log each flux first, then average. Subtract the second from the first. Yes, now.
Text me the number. 2.32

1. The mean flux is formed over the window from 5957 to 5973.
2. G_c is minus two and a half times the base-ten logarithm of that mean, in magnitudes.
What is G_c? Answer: -0.97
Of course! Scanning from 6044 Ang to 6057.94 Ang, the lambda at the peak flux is 6051.67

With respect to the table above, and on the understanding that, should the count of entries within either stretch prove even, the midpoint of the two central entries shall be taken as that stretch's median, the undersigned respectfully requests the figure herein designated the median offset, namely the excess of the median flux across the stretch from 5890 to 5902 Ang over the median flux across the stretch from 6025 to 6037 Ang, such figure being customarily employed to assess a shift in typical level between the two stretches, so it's -0.62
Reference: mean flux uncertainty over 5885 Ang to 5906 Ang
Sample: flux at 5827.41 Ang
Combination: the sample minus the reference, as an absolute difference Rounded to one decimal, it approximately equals 2.5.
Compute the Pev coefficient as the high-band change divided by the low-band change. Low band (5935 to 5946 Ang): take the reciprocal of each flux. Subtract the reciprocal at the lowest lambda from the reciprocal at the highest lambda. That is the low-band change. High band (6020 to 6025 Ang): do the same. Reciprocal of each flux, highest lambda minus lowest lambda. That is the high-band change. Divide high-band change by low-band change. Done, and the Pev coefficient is 2.7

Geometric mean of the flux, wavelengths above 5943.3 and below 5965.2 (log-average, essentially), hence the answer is 2.50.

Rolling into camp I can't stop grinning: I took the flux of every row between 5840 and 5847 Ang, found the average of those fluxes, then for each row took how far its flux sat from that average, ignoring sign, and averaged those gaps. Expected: 0.11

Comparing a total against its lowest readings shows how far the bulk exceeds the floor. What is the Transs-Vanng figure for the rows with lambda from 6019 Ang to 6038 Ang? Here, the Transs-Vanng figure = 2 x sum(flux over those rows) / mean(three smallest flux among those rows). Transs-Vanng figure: 31.54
